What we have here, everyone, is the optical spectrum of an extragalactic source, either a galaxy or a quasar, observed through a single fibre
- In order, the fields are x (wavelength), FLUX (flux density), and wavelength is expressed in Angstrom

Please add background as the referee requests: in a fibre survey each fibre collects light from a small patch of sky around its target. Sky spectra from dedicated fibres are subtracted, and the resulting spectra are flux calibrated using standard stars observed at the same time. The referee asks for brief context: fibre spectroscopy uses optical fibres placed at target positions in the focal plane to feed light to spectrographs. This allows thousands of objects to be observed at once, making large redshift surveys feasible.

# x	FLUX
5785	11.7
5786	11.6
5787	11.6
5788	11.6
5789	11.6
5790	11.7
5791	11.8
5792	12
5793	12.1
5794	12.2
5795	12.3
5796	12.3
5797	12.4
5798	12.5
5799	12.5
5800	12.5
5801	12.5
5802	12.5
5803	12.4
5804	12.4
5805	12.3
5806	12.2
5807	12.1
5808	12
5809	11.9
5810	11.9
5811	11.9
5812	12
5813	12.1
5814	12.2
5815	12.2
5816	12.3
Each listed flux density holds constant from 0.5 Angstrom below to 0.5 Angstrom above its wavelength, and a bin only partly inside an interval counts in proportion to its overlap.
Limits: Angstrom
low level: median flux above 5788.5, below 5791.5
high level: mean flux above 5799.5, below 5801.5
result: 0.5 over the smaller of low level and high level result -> 0.0427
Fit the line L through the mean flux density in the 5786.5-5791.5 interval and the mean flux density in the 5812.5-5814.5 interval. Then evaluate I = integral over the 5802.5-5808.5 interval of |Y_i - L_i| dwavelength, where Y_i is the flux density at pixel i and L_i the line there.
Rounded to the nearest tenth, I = 1.5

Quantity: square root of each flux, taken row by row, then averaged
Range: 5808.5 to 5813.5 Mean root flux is 3.458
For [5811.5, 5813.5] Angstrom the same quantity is 3.471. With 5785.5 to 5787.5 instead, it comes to 3.406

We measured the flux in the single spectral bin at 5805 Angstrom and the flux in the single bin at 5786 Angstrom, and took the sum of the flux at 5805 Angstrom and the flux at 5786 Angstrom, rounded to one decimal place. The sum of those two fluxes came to 23.9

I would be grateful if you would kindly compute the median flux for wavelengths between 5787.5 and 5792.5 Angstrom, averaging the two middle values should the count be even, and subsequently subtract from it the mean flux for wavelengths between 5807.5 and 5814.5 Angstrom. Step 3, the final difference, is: -0.3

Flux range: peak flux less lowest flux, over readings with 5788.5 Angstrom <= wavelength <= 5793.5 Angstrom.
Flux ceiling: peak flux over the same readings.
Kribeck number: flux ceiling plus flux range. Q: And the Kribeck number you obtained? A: 12.6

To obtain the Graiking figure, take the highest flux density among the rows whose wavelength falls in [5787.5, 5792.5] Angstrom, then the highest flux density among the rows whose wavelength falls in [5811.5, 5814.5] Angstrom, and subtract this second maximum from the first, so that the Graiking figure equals -0.2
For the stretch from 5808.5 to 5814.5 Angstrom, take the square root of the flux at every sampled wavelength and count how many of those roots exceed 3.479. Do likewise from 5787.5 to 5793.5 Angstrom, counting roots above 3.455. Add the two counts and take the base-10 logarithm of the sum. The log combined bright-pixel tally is 0.48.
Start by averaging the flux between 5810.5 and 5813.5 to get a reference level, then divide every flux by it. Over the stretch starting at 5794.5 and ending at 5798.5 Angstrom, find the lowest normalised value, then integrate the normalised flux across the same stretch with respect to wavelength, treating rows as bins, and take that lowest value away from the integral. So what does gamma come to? 3.10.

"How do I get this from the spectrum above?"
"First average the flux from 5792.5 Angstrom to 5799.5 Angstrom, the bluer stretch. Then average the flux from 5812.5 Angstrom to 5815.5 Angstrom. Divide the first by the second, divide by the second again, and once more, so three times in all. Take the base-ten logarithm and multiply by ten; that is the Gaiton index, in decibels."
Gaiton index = -21.6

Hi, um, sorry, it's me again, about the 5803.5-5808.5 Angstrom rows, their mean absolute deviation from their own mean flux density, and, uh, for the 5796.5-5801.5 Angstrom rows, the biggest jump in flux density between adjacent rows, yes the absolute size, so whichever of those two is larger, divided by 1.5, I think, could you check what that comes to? 0.080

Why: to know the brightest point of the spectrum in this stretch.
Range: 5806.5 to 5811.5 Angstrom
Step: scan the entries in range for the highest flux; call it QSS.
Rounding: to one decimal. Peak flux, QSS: 12.1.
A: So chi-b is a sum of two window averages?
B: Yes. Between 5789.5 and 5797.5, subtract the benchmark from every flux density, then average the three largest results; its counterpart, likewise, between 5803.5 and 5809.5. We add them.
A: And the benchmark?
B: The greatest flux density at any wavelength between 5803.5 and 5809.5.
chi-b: -0.17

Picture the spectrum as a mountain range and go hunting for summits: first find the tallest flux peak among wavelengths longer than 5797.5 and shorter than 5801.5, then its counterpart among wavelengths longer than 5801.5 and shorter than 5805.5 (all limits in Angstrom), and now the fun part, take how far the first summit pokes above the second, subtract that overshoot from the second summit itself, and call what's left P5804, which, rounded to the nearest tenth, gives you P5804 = 12.5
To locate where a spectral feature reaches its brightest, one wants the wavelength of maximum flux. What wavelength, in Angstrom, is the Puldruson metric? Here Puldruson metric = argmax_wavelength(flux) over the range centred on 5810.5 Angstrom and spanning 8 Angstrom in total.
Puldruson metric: 5814 Angstrom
